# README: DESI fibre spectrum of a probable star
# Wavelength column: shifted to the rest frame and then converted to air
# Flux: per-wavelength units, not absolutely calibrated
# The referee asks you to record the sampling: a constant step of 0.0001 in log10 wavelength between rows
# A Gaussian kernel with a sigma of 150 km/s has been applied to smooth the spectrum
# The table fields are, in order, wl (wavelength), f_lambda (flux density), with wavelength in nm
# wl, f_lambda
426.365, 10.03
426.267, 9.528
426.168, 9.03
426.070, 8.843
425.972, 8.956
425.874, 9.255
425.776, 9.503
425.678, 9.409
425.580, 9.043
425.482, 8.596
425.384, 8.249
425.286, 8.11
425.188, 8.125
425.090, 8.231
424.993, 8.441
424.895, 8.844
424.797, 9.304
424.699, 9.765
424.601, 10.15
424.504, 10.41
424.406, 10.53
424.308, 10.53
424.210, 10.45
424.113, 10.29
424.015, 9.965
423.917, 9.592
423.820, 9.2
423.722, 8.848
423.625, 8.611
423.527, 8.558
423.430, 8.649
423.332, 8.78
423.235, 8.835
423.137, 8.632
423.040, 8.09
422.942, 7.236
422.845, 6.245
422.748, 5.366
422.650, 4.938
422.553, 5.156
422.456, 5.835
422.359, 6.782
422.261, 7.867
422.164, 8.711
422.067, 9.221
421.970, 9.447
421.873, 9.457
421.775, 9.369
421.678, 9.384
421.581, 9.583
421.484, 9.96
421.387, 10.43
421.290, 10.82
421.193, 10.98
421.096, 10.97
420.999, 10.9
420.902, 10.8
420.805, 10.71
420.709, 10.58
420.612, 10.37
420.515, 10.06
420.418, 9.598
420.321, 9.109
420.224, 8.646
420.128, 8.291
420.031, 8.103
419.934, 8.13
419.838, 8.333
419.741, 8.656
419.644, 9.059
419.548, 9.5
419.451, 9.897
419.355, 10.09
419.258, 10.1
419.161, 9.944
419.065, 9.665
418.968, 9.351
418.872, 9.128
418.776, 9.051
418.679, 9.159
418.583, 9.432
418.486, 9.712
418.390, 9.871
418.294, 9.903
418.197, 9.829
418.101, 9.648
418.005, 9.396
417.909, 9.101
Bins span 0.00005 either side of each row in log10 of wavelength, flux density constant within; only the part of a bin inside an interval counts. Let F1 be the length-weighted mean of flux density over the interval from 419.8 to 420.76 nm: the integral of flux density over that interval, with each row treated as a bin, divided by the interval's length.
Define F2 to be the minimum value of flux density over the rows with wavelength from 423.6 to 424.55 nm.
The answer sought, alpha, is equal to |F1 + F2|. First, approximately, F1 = 9.1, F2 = 8.611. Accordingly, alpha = 17.8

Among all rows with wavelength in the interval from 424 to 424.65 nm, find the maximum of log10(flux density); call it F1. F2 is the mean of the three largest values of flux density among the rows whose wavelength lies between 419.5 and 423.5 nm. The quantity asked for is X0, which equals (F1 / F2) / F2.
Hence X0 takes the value 0.0085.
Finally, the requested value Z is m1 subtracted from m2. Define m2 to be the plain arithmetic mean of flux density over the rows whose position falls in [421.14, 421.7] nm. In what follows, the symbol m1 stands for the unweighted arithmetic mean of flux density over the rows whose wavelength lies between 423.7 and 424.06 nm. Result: 0.8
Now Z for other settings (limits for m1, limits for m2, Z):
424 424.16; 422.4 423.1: -4.0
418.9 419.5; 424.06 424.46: 0.6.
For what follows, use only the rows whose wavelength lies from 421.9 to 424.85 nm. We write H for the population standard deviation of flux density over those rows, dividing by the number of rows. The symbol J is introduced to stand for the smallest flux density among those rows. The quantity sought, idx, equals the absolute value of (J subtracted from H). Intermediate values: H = 1.6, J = 4.938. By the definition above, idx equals 3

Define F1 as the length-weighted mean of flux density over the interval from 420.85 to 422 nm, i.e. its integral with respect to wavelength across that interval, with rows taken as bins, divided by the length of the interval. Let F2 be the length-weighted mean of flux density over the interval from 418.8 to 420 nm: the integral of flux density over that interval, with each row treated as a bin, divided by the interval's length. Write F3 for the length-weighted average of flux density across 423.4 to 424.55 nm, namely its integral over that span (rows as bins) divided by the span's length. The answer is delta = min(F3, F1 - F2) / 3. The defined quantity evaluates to 0.3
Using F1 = 10.2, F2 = 9.3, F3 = 9.6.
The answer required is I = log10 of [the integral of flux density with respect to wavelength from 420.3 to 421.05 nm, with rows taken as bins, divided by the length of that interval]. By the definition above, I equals 1.01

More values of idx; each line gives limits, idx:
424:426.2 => 7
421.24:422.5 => 4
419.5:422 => 7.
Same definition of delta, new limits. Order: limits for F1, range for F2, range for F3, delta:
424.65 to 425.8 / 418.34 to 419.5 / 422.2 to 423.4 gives -0.3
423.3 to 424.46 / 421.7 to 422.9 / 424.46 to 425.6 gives 0.7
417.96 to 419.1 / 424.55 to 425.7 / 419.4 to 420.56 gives 0.2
